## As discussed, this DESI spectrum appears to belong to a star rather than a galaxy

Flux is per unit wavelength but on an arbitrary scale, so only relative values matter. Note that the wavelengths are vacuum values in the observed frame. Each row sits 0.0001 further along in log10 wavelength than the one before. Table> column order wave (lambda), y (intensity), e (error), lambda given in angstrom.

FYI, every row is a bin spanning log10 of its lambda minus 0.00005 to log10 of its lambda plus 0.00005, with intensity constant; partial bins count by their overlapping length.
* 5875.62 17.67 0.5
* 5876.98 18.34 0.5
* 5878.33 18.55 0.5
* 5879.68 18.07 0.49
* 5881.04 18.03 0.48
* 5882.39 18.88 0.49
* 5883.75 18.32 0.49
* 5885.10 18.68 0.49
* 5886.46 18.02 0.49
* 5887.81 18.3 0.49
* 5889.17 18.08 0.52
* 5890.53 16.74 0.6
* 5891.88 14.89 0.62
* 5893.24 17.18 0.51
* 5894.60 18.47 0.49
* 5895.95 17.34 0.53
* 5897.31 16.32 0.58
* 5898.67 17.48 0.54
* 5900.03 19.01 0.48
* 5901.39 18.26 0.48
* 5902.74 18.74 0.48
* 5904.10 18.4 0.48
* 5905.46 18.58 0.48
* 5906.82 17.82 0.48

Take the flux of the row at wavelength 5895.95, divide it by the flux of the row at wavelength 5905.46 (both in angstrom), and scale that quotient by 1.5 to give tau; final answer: 1.40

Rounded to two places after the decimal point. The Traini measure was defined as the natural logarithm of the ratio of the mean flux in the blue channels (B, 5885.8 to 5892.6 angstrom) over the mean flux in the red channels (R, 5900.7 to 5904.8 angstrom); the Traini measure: -0.07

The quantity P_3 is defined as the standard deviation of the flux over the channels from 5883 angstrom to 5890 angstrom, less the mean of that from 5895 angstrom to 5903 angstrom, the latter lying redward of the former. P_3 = -17.6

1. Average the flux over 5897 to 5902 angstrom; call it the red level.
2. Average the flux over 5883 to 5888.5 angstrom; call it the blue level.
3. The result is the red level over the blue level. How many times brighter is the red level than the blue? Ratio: 0.97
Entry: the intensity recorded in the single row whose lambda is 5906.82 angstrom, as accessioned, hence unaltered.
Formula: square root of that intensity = 4.221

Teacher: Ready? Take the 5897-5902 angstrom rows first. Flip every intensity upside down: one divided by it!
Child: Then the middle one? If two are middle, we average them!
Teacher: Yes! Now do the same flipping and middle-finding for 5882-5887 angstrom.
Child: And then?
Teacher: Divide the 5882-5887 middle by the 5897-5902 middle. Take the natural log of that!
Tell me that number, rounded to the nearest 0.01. -0.04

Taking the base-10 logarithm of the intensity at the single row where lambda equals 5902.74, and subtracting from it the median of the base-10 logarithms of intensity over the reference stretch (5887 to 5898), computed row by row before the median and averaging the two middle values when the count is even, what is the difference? 0.036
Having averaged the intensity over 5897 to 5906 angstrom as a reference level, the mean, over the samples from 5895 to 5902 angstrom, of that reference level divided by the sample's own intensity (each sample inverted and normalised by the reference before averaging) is 1.03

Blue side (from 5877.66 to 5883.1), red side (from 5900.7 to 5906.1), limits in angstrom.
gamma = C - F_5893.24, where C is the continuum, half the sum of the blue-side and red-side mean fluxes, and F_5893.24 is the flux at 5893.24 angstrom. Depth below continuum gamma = 1.3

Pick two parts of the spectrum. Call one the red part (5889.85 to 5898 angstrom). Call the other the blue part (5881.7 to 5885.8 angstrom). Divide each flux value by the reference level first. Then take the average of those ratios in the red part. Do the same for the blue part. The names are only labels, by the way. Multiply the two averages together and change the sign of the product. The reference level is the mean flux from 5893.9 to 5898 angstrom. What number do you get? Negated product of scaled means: -1.04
